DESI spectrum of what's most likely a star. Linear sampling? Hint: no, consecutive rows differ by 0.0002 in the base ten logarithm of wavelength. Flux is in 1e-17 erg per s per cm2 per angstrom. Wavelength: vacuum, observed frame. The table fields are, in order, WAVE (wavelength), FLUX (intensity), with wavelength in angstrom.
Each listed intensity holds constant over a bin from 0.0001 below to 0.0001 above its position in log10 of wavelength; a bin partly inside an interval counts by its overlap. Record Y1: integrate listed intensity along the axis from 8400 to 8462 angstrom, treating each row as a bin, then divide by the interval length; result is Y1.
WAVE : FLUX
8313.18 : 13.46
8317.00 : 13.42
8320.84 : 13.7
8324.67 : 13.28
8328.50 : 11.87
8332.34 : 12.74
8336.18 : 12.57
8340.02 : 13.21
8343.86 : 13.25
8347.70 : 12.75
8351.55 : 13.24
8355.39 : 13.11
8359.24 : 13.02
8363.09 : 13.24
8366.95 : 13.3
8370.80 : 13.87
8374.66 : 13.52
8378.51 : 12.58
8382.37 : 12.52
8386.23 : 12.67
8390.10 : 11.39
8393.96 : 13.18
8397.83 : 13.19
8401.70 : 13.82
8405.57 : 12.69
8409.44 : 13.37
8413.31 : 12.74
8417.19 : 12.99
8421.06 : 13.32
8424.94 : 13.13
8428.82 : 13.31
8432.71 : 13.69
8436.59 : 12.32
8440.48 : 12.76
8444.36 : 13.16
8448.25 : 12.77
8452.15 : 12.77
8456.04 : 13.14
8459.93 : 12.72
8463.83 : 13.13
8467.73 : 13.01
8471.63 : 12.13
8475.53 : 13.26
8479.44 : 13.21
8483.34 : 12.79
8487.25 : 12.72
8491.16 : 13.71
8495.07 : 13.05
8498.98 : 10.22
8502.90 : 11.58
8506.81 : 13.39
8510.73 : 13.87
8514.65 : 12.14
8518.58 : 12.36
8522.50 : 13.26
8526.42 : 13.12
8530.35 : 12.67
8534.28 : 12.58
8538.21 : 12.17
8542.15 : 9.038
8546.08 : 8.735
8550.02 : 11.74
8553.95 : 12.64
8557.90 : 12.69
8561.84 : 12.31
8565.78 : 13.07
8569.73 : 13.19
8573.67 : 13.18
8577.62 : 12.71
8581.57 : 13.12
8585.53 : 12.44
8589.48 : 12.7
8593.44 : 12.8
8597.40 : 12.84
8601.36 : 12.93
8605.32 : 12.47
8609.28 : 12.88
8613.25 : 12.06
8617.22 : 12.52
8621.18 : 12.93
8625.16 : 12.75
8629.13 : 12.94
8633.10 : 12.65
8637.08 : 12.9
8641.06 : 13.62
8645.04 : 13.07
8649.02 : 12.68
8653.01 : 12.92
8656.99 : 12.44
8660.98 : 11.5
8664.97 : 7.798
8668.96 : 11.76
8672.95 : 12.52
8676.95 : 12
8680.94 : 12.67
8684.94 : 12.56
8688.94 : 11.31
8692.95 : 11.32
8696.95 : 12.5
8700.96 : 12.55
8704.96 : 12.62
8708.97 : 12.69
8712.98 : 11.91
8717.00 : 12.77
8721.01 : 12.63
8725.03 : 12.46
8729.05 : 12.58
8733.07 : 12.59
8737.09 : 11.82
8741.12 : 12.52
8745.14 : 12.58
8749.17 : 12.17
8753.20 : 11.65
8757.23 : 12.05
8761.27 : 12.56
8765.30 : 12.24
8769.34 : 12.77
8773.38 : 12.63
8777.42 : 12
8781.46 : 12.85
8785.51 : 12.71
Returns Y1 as 13.0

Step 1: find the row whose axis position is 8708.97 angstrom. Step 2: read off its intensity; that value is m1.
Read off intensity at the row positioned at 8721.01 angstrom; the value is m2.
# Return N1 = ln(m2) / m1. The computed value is 0.200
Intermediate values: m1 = 12.69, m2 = 12.63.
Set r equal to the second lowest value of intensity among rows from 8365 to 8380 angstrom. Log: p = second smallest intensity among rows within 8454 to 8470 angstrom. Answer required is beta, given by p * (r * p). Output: 2251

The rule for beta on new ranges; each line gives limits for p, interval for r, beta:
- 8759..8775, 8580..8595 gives 2003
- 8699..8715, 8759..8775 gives 1978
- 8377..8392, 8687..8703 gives 1774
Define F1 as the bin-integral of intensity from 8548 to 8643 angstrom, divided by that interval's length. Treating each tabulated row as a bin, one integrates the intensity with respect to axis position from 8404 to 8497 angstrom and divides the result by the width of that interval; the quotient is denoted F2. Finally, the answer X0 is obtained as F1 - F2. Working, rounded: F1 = 12.8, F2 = 13.0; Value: -0.2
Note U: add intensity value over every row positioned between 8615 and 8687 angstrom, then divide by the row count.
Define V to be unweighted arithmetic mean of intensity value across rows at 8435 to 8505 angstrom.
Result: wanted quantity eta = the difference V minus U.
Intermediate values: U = 12.3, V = 12.7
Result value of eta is 0.35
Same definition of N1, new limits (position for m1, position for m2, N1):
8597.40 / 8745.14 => 0.197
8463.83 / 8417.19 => 0.195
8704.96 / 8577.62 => 0.201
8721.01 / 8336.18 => 0.200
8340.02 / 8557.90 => 0.192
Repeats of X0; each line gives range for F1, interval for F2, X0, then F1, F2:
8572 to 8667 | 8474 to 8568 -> 0.2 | 12.5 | 12.3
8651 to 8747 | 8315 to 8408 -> -0.9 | 12.1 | 13.0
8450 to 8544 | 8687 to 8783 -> 0.3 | 12.6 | 12.3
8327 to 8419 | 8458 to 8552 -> 0.6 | 13.0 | 12.4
